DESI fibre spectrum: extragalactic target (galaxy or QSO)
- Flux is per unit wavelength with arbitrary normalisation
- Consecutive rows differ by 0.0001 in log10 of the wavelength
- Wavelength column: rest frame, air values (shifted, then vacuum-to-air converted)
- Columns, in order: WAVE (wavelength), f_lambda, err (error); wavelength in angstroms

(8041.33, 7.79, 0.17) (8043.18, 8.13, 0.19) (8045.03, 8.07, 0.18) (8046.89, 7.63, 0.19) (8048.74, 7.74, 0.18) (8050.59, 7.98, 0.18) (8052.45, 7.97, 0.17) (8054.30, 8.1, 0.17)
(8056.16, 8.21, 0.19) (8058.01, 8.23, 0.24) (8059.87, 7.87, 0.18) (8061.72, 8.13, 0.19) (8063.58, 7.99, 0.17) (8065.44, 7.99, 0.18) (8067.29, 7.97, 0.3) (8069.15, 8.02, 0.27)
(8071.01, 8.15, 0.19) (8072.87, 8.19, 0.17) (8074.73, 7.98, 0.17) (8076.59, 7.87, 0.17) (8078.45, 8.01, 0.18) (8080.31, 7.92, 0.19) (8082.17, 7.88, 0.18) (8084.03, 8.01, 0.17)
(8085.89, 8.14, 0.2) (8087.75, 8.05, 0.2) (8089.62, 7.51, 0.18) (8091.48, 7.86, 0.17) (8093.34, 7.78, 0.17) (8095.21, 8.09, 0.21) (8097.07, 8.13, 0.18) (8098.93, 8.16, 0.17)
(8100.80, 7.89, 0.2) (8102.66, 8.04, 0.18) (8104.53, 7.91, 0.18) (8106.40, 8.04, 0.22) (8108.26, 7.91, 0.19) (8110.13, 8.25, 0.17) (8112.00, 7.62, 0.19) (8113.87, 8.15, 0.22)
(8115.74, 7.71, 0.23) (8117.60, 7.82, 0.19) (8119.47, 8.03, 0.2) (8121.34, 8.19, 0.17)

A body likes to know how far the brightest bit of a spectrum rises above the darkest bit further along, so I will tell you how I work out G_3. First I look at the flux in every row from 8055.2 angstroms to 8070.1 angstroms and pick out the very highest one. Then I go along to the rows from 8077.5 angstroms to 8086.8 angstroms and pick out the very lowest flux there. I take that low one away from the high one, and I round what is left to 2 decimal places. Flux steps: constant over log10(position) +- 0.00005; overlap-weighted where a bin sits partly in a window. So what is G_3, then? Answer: 0.35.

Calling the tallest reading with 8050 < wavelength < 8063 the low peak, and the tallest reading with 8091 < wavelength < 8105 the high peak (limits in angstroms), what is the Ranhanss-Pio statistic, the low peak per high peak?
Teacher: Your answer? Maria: 1.01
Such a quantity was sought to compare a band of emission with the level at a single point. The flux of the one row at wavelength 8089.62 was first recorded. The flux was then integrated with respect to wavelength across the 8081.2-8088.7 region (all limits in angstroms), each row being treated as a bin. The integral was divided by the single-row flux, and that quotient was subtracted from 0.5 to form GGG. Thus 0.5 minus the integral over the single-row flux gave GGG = -7.5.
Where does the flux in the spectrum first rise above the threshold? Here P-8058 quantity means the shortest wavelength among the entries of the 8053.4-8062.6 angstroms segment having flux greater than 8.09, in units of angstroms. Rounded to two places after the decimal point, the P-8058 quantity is 8054.30 angstroms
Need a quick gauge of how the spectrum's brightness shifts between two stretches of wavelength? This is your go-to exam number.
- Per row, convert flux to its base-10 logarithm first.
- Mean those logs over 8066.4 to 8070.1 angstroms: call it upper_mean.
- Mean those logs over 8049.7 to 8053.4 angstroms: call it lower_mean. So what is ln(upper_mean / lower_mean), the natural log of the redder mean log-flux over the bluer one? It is 0.001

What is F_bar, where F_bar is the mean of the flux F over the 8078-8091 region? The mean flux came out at 7.93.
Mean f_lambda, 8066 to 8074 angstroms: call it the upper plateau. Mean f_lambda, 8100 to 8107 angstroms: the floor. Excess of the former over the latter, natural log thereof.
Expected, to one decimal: -2.2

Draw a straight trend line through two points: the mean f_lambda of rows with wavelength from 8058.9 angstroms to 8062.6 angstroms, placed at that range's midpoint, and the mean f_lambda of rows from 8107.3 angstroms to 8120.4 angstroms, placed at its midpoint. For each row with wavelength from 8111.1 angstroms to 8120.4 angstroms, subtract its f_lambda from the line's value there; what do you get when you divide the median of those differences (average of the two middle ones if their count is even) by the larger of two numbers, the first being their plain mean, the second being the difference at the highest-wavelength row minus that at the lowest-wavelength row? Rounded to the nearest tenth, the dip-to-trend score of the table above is 1.7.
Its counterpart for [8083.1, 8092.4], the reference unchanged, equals -0.3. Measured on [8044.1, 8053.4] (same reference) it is 0.3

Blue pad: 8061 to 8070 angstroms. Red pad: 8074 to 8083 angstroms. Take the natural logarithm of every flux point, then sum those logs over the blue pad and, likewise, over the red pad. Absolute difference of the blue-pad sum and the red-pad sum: 0.06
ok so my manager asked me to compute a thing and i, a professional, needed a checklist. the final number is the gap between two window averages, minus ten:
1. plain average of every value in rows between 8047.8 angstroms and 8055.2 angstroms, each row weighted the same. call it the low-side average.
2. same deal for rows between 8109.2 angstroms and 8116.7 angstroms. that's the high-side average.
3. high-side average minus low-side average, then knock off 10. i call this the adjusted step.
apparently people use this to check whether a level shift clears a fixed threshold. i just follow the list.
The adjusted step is -10.0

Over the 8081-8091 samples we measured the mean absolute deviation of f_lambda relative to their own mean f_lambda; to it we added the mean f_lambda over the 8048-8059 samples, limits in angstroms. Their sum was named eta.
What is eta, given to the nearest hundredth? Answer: 8.22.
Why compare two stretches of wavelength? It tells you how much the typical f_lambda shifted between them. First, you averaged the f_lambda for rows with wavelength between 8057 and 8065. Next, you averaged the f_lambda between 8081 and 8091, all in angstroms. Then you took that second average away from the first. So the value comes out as 0.14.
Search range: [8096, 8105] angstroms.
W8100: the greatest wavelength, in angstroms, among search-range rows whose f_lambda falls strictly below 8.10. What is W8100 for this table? 8104.53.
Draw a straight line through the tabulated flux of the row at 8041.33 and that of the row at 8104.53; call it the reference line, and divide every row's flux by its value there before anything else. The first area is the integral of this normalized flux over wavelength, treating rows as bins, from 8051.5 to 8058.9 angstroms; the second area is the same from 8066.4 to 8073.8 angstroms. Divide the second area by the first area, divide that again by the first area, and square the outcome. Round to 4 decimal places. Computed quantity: 0.0166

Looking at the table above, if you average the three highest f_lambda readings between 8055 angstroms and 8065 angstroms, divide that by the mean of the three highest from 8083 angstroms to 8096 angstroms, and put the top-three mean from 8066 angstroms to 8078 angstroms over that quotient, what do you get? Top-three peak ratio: 8.02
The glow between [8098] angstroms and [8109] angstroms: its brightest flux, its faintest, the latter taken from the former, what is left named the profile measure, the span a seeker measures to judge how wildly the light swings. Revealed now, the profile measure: 0.27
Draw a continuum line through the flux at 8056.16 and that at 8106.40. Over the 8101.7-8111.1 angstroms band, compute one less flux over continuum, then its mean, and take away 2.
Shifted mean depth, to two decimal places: -2.00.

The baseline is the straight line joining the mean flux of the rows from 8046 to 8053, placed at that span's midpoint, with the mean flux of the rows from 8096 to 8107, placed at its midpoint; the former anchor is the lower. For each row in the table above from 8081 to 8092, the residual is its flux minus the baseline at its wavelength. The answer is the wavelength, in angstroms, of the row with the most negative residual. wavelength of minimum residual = 8089.62 angstroms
